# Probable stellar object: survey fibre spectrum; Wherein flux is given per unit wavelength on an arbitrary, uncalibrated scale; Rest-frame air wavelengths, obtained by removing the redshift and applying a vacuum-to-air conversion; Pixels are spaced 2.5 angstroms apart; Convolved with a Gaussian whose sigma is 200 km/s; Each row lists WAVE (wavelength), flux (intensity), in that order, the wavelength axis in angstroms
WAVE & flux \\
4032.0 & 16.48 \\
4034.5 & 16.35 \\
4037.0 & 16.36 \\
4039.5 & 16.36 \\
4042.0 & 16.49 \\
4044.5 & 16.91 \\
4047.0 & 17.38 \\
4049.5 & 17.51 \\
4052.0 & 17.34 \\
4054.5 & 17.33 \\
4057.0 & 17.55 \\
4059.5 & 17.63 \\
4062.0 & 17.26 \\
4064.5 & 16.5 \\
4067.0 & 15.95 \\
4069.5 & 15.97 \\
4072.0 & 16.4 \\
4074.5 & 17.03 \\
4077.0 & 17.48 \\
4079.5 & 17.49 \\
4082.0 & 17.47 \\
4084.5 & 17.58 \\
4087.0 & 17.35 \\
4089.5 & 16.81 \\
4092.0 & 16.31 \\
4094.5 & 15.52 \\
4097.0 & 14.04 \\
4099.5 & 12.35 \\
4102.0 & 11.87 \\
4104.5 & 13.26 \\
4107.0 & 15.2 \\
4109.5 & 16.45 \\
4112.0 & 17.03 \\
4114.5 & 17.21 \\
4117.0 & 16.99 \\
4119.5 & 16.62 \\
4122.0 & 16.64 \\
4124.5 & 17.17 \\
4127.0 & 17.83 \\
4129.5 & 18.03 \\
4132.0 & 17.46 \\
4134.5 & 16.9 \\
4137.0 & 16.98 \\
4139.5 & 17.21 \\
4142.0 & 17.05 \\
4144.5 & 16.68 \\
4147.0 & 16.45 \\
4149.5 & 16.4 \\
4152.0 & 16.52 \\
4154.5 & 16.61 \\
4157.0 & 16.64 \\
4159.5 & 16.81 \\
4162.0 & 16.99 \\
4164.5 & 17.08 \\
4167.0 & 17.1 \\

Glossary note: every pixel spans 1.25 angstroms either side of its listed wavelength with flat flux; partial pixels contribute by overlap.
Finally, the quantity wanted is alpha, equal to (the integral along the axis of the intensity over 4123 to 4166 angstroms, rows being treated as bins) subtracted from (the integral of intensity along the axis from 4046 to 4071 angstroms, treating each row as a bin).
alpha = -305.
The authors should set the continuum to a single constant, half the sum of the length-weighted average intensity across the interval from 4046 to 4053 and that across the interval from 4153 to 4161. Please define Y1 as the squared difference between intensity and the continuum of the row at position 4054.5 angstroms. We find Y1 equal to 0.077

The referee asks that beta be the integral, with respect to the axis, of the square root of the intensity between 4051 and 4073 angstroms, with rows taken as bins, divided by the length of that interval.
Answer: 4.11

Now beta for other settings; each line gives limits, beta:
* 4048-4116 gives 4.03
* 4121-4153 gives 4.13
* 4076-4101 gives 4.02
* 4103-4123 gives 4.01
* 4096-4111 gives 3.72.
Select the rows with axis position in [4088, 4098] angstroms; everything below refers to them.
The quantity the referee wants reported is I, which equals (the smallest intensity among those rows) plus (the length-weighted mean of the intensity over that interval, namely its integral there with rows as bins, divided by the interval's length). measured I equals 29.8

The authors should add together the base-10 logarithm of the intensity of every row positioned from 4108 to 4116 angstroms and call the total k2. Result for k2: 3.68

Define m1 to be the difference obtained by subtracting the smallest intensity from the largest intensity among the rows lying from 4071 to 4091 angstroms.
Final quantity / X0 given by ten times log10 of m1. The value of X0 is 0.72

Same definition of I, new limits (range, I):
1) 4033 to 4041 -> 32.7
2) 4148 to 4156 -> 32.9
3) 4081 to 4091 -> 34.1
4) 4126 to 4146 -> 33.9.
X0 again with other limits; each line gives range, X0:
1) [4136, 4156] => -0.92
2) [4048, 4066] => 0.53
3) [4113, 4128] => 0.83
